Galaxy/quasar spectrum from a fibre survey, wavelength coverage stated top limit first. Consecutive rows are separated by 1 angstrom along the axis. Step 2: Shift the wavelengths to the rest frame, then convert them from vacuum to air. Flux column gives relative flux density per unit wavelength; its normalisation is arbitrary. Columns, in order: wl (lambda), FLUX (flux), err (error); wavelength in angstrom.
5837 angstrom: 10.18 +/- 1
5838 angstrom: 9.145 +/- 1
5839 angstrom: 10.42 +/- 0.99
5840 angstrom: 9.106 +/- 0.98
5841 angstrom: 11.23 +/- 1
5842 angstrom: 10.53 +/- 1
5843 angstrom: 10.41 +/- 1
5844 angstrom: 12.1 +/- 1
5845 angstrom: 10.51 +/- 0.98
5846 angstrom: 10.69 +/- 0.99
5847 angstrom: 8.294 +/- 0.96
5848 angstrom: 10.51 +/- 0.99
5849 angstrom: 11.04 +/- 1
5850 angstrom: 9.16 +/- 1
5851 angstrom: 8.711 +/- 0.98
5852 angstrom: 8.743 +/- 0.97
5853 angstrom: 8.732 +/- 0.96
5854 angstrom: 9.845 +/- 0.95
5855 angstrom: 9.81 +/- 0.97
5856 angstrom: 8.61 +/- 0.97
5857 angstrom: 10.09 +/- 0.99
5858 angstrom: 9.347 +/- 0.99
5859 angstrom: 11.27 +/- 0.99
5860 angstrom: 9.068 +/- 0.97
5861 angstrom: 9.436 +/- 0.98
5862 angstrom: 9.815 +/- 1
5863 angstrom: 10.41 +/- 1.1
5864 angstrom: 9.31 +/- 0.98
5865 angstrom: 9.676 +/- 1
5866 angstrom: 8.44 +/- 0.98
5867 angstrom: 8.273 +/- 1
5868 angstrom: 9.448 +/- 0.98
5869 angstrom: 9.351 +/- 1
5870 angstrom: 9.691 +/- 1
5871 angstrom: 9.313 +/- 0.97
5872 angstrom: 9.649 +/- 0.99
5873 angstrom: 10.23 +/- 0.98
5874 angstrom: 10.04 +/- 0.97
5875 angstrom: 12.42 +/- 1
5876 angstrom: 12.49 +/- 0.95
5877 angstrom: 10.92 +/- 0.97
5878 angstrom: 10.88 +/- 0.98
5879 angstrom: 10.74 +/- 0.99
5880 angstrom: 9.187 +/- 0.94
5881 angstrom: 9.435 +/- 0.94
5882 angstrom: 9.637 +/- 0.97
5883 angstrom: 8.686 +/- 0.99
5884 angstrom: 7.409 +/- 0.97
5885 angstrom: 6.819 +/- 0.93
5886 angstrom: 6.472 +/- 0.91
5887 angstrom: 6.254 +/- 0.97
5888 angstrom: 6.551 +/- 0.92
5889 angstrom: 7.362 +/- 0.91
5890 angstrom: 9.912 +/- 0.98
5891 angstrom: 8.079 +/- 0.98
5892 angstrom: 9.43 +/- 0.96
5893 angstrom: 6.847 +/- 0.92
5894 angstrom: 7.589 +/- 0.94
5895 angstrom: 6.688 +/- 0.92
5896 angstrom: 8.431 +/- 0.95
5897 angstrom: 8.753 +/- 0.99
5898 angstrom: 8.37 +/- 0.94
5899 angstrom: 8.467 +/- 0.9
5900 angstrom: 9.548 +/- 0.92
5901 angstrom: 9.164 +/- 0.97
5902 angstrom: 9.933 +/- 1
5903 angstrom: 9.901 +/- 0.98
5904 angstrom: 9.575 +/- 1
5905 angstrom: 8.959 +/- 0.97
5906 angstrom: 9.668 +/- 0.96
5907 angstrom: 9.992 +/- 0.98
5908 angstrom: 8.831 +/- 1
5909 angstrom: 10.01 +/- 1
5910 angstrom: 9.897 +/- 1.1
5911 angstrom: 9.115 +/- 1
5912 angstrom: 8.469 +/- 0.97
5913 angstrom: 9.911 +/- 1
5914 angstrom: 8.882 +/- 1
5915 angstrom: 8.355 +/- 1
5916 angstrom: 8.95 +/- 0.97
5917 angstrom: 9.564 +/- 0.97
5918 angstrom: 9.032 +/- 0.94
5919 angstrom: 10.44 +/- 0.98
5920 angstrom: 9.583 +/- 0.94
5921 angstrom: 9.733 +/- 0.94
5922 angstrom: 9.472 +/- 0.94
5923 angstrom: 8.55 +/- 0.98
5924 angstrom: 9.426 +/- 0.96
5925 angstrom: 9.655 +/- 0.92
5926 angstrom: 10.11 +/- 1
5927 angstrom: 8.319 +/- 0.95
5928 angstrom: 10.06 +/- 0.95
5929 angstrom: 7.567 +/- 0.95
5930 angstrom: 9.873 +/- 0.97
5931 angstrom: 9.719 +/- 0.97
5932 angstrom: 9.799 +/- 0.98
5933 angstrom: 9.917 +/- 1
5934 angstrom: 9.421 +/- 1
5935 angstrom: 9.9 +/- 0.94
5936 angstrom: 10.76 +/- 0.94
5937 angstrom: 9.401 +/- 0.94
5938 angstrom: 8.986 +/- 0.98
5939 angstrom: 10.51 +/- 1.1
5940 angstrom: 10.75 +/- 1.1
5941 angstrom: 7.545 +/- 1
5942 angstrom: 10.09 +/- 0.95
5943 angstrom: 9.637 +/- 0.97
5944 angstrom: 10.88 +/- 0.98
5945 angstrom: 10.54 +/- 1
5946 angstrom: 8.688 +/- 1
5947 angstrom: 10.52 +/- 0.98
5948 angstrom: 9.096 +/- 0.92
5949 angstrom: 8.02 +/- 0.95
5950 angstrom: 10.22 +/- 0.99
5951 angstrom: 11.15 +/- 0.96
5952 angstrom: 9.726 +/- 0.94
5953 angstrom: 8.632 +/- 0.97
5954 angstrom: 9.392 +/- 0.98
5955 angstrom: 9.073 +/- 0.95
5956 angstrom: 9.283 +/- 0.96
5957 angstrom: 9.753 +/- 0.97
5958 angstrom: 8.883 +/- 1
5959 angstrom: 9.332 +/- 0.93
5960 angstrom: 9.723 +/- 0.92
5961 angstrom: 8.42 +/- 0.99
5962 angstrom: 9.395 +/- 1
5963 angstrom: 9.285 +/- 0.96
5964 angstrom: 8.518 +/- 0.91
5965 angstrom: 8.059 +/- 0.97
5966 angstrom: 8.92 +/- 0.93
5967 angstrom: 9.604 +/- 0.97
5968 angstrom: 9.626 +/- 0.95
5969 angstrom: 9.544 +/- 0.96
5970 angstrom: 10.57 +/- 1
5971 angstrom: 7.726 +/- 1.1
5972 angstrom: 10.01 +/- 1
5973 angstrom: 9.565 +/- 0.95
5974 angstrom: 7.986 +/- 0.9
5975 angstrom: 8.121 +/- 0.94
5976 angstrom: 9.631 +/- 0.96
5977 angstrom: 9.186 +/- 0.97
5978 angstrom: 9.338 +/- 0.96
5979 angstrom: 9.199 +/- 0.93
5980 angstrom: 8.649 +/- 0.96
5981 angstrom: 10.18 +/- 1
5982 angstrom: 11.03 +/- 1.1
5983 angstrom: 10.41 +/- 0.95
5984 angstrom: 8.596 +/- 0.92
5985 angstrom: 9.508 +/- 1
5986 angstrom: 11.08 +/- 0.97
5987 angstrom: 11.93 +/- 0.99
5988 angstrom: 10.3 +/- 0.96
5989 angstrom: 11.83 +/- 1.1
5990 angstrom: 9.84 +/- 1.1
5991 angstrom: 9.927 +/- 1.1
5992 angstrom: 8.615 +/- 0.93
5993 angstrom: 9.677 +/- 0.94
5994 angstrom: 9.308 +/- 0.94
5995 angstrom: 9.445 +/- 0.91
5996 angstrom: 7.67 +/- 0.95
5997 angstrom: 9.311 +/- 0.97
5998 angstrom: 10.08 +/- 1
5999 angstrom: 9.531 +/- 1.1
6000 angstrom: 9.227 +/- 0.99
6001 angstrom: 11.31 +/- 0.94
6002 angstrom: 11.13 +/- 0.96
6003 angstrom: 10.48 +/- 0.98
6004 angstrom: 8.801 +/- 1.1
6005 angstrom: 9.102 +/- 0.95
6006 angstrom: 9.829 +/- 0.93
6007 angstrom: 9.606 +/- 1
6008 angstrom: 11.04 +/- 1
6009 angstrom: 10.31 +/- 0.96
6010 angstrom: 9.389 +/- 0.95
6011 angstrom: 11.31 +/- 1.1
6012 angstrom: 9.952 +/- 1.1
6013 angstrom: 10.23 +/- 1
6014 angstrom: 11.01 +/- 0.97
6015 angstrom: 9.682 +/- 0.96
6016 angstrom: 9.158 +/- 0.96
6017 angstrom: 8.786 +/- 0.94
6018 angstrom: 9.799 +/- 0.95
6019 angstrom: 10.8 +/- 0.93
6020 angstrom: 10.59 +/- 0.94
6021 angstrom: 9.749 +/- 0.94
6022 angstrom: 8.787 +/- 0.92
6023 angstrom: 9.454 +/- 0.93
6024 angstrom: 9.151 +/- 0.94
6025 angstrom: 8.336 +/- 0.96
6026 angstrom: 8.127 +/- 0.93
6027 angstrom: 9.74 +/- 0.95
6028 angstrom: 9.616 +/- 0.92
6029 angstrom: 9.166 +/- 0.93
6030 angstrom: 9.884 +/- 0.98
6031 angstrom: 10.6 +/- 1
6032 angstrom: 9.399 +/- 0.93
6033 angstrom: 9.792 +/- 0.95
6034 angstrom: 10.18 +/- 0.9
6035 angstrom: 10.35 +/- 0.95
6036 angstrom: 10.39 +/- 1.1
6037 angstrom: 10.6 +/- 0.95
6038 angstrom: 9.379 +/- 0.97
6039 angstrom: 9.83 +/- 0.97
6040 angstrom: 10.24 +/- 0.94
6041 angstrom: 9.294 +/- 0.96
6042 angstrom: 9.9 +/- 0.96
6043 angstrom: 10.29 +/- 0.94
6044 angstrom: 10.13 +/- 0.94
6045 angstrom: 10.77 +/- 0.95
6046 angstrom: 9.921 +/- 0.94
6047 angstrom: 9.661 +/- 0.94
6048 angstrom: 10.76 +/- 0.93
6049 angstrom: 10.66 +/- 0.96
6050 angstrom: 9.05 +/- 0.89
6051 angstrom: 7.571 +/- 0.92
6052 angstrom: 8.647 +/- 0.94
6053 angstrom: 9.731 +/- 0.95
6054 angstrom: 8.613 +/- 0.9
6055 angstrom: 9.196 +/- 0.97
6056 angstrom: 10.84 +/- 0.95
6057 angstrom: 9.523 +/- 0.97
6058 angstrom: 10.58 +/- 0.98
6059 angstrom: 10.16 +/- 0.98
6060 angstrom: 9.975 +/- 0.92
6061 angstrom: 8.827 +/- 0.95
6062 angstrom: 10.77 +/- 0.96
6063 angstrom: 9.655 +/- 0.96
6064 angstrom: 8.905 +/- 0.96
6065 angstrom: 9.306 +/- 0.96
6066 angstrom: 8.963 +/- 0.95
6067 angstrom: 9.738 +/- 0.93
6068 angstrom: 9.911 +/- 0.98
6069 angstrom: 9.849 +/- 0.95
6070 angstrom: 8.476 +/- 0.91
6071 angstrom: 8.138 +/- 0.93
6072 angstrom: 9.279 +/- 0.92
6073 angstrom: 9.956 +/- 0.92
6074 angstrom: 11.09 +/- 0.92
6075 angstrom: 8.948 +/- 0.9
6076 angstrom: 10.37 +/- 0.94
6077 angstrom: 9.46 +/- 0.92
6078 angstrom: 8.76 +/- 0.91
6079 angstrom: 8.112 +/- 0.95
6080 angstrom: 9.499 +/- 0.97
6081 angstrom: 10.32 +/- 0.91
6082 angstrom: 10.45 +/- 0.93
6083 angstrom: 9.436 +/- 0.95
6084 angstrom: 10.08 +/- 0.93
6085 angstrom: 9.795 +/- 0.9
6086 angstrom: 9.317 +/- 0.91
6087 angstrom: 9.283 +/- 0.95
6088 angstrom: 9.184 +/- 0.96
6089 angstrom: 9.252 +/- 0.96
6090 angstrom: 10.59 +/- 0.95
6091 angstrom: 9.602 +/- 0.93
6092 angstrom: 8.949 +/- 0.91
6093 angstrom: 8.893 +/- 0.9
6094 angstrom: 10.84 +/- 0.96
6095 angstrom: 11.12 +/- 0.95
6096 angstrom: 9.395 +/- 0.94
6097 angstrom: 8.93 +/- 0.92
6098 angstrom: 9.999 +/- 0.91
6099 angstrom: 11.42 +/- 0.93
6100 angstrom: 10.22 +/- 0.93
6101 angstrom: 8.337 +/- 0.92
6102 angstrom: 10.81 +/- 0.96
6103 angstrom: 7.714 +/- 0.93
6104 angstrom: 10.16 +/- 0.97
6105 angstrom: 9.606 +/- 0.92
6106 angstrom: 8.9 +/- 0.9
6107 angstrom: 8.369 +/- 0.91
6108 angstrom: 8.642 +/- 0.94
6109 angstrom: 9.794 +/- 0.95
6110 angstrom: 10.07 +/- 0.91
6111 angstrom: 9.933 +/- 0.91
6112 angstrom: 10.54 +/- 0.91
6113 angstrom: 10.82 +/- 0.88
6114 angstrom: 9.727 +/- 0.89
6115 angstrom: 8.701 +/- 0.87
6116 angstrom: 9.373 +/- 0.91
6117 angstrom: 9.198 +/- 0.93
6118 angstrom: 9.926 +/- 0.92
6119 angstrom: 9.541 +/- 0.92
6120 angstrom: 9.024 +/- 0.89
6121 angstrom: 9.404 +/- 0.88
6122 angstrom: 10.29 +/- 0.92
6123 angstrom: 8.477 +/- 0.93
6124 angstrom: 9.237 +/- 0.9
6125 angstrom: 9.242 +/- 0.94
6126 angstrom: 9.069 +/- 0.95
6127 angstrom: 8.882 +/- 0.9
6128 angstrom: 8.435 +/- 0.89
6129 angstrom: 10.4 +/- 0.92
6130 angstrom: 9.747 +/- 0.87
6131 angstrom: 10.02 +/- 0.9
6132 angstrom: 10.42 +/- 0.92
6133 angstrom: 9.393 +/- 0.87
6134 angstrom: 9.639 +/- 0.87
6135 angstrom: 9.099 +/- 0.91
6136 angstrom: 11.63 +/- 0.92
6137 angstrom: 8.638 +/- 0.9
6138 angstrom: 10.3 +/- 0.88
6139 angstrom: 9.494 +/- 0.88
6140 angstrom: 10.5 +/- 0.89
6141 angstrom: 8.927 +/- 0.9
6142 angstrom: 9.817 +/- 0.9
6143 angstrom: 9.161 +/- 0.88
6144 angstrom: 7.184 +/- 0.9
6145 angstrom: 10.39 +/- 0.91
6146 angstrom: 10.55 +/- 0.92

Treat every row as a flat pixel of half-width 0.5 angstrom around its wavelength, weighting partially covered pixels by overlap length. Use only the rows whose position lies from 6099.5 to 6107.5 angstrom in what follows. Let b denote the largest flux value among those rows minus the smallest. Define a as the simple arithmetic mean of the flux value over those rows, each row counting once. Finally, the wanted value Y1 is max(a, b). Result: 9.3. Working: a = 9.3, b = 3.1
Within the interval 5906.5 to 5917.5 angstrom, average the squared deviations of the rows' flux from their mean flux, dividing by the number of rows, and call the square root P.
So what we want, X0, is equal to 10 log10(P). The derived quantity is -2.2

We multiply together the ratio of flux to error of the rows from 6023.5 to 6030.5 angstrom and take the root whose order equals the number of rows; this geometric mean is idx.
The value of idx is 9.7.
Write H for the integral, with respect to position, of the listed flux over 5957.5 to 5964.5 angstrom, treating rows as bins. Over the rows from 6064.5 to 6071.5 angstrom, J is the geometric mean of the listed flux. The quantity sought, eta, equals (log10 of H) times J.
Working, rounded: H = 64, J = 9.17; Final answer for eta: 16.5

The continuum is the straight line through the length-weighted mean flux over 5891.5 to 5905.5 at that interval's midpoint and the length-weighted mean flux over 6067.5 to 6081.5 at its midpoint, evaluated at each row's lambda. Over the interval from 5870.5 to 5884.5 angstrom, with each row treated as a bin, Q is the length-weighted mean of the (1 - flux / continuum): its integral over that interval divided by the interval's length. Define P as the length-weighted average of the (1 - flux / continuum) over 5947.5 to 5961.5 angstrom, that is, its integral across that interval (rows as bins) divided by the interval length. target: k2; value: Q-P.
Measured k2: -0.126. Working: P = -0.05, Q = -0.17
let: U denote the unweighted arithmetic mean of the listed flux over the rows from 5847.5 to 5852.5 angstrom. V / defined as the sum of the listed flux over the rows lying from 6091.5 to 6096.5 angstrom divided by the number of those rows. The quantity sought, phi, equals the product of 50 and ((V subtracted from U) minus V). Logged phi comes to -502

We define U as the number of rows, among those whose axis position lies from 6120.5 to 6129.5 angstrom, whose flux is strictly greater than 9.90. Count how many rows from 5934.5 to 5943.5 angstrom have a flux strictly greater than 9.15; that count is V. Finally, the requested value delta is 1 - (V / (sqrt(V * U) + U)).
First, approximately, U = 2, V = 7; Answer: -0.22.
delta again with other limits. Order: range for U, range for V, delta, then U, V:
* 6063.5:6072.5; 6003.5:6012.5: -0.92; 1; 7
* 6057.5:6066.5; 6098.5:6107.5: 0.41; 4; 5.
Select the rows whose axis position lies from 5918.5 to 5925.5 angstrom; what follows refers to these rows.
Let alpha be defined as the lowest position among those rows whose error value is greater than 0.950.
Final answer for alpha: 5919 angstrom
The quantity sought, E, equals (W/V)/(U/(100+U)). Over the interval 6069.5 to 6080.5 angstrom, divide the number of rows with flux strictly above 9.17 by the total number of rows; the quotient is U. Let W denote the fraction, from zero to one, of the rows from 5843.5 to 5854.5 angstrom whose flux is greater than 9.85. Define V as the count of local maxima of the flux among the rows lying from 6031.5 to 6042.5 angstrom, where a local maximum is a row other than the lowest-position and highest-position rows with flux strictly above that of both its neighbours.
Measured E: 42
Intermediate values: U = 0.5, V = 2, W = 0.45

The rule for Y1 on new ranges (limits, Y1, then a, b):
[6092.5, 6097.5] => 9.8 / 9.8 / 2.2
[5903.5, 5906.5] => 9.4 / 9.4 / 0.7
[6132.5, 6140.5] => 9.8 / 9.8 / 3.0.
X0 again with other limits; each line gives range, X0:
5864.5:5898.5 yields 2.0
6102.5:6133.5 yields -1.4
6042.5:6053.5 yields -0.2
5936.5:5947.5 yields 0.0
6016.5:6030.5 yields -1.3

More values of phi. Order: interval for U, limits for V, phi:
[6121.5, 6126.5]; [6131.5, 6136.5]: -540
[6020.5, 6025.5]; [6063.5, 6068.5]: -482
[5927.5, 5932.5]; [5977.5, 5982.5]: -498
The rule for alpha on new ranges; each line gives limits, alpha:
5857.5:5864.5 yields 5858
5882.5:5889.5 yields 5883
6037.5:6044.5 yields 6038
